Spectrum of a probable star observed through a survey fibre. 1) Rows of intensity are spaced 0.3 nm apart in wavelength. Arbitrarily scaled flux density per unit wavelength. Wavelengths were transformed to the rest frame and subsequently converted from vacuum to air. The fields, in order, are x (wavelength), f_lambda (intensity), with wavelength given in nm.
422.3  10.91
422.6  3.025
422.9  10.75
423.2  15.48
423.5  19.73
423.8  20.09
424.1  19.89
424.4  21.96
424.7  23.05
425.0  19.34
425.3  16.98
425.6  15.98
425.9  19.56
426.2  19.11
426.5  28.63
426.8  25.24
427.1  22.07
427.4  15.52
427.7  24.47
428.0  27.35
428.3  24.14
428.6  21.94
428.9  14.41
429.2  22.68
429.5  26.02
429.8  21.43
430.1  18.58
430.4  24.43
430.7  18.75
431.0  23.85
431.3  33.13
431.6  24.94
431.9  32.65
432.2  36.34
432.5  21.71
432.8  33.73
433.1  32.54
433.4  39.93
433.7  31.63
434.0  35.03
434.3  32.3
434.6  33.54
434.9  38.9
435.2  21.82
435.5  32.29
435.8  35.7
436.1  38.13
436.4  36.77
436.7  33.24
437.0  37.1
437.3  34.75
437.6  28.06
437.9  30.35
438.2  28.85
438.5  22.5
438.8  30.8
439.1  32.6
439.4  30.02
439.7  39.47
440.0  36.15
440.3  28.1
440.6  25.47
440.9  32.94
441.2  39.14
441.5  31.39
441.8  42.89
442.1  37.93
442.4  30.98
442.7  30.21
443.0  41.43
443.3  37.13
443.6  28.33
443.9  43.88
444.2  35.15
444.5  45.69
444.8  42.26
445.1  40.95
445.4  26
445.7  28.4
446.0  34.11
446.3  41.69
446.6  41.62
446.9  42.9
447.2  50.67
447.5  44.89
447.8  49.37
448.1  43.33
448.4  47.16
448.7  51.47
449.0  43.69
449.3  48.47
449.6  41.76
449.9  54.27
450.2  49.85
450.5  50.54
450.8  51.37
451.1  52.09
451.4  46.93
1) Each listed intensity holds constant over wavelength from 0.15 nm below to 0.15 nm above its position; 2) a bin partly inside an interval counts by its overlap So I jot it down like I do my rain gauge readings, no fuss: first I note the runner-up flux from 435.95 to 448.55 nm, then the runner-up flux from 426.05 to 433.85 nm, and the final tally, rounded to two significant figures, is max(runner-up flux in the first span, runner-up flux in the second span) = 49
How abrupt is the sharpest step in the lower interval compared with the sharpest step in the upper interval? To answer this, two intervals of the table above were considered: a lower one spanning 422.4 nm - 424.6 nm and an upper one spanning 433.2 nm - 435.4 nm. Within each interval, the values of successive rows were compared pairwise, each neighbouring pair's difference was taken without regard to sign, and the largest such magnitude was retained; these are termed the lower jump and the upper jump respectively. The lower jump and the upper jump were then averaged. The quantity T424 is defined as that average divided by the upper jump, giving 0.7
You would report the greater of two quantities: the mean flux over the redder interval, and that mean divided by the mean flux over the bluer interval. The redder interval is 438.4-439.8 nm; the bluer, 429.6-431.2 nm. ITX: 31.1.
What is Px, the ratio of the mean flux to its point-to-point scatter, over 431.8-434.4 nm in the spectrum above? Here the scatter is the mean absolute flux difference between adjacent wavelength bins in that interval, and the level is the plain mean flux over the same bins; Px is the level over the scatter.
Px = 4.9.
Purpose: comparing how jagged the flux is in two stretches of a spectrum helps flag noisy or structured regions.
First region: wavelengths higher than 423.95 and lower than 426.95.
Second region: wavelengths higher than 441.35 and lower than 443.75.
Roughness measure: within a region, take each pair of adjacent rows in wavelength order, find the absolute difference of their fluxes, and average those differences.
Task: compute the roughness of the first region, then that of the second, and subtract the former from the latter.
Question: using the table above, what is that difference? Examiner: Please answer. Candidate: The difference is 3.9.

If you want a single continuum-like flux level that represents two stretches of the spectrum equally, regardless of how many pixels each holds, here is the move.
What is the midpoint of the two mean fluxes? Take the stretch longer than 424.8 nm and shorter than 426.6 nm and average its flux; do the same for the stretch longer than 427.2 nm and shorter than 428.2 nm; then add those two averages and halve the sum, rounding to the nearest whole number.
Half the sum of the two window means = 21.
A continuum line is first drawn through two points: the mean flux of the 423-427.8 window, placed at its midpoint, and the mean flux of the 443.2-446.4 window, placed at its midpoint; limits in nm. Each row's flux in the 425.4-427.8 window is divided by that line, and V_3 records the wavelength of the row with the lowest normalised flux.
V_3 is 427.4 nm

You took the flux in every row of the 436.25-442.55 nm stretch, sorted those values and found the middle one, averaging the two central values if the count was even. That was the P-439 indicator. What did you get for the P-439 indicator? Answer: 33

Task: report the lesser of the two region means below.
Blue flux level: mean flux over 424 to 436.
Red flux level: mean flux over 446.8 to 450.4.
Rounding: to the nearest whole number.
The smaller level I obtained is 26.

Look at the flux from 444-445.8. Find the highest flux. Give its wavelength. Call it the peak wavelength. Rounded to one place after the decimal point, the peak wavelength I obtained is 444.5 nm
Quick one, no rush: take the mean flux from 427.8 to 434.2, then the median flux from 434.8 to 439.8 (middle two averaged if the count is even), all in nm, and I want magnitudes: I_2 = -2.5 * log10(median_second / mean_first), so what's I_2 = -0.21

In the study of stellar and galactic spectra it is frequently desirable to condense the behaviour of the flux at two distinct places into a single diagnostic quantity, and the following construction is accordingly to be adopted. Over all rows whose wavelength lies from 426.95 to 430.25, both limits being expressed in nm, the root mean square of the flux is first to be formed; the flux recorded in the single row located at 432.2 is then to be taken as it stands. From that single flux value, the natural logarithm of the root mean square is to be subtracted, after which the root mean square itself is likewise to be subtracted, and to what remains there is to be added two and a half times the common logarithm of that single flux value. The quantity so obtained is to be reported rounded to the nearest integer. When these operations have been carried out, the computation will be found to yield 15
